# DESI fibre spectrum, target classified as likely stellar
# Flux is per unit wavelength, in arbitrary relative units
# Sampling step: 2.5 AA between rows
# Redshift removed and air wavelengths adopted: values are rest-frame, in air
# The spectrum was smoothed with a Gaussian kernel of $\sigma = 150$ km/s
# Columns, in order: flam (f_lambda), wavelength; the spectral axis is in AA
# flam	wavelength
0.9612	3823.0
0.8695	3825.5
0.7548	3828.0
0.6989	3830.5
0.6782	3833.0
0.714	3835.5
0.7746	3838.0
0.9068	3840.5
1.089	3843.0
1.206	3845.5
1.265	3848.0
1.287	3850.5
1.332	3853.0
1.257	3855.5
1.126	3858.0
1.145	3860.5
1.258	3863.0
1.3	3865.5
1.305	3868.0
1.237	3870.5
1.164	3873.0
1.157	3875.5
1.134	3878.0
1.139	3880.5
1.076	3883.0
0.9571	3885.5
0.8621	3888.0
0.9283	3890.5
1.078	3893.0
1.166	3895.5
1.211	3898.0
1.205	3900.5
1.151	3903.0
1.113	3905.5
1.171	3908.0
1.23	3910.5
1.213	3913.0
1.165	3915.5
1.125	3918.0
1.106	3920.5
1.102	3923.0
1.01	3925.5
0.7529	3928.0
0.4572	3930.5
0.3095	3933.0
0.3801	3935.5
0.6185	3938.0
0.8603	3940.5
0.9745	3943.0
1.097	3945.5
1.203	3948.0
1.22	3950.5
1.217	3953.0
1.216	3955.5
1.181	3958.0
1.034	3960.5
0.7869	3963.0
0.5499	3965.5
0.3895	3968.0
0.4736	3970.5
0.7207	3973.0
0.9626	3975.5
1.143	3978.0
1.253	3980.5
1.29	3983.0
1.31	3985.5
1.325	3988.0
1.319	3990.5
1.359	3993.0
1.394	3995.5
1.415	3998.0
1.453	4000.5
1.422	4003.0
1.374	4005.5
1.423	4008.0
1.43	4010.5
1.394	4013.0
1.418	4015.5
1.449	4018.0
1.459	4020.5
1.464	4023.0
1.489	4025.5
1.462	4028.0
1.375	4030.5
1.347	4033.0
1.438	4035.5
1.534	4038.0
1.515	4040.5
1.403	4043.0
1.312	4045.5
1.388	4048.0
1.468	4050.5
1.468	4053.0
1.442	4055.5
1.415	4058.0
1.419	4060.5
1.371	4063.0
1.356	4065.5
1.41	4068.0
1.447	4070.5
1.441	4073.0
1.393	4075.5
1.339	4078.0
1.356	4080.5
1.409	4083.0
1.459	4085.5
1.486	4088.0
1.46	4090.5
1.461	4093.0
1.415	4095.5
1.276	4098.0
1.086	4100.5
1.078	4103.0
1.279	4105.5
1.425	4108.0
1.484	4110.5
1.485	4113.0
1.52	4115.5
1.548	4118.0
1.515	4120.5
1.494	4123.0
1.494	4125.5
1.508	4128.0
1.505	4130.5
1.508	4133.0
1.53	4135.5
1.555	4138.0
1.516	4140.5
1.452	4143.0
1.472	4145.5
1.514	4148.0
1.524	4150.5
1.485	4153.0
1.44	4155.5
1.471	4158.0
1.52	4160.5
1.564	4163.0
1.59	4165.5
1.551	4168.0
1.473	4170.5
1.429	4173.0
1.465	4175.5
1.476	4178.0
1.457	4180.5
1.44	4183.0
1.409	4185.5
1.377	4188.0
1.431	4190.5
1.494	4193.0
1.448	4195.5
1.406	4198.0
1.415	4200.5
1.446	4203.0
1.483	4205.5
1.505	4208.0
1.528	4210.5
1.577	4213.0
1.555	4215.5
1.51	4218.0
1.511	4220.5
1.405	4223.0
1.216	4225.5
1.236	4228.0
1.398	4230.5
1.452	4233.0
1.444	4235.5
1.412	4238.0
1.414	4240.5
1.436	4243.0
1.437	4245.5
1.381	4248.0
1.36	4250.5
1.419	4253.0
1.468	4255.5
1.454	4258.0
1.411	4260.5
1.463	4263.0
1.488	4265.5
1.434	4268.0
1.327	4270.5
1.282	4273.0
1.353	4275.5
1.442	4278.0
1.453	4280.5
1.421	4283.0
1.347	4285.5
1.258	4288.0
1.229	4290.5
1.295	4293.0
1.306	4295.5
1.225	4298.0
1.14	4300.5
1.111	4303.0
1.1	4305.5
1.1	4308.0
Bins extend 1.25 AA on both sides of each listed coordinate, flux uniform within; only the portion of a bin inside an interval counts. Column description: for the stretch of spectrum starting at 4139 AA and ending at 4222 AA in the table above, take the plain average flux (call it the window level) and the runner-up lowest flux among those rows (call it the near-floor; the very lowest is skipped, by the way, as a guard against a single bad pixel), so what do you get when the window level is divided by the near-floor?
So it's 1.05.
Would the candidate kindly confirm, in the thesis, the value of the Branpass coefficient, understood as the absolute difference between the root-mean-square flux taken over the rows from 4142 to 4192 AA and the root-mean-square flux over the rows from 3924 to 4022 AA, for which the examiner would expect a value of 0.34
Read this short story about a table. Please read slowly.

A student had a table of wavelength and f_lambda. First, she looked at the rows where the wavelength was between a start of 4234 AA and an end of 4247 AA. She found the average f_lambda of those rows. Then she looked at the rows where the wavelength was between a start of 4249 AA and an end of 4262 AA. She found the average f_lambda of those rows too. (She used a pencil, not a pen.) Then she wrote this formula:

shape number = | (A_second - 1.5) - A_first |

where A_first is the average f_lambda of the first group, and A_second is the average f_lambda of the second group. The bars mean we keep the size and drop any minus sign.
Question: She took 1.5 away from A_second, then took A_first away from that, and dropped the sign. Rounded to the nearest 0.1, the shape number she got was 1.5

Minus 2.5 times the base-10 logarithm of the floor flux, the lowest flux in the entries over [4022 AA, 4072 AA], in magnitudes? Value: -0.29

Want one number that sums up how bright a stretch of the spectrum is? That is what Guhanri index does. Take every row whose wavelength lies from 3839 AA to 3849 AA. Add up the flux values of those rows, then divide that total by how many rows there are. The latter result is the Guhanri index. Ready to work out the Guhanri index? 1.1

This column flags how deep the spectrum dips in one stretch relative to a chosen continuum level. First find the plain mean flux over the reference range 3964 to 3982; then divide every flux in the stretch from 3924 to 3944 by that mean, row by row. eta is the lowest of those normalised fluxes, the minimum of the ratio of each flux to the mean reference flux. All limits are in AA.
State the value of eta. 0.39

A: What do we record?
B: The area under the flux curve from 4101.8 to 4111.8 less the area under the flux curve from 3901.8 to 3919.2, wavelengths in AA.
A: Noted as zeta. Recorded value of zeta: -7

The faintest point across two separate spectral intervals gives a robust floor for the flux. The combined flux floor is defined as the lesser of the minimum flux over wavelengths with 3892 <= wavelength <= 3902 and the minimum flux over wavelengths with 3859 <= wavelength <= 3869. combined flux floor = 1.1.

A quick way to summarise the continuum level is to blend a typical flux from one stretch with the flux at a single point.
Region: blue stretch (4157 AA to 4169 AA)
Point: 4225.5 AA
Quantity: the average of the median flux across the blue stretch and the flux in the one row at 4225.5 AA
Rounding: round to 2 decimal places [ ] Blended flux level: 1.38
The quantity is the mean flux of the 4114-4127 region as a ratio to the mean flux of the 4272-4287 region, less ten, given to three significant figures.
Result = -8.91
